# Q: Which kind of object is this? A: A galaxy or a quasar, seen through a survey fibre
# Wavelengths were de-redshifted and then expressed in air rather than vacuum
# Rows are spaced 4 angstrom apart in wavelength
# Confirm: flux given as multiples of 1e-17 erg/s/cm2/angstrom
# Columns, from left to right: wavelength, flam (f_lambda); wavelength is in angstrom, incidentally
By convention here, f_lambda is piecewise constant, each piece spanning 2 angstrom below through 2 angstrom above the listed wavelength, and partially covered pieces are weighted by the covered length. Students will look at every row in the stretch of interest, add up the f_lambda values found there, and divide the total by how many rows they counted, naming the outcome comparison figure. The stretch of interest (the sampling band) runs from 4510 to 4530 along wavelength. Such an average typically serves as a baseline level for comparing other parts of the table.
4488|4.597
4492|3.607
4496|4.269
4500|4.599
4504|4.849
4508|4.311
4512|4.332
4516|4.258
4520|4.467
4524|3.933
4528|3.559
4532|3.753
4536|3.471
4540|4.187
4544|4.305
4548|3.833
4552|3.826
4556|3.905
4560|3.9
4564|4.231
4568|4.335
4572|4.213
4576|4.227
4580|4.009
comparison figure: 4.1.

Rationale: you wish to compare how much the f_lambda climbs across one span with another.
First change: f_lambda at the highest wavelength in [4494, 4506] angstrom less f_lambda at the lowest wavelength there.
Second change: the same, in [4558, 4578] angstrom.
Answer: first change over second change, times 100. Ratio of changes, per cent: 177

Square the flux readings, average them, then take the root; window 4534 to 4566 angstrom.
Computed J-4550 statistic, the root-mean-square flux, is 3.97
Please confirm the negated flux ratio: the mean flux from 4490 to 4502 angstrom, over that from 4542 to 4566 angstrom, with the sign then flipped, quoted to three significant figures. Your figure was -1.04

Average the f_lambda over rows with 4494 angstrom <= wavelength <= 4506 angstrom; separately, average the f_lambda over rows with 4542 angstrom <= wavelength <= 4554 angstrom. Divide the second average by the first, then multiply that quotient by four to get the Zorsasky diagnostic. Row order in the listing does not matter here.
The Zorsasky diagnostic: 3.49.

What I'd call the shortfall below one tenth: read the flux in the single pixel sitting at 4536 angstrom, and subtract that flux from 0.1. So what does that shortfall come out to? -3.37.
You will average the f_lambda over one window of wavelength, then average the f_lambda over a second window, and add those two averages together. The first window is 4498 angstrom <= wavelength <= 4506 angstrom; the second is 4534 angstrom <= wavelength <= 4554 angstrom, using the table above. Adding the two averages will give 8.65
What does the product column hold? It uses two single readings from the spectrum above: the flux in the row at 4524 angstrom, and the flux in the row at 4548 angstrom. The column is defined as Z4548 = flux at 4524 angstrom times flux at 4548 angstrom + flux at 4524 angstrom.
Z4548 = 19.0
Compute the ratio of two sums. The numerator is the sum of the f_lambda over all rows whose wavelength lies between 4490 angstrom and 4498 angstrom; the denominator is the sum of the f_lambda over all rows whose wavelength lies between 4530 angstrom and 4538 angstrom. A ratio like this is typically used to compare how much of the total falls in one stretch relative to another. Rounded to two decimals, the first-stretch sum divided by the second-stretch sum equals 1.09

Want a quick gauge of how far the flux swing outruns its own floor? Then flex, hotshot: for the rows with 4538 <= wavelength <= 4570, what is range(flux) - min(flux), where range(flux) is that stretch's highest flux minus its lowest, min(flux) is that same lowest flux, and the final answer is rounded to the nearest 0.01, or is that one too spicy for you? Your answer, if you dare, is -3.32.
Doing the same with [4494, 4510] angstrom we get -3.69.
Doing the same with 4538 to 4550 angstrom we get -3.36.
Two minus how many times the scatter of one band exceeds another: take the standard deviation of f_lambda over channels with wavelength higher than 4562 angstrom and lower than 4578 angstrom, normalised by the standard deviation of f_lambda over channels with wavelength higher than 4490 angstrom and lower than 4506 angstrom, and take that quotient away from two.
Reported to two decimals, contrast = 1.90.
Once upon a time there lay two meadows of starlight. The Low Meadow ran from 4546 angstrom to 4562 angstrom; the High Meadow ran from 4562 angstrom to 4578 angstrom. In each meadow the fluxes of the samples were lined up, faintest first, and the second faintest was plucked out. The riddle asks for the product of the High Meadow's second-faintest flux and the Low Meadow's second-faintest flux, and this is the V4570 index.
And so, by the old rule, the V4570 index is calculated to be 16.2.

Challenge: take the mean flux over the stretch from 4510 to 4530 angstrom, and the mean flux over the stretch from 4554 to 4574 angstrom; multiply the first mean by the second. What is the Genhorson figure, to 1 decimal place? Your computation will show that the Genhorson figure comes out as 16.9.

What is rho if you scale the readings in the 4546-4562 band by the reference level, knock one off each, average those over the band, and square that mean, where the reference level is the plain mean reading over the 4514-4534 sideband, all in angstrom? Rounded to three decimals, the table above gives 0.001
